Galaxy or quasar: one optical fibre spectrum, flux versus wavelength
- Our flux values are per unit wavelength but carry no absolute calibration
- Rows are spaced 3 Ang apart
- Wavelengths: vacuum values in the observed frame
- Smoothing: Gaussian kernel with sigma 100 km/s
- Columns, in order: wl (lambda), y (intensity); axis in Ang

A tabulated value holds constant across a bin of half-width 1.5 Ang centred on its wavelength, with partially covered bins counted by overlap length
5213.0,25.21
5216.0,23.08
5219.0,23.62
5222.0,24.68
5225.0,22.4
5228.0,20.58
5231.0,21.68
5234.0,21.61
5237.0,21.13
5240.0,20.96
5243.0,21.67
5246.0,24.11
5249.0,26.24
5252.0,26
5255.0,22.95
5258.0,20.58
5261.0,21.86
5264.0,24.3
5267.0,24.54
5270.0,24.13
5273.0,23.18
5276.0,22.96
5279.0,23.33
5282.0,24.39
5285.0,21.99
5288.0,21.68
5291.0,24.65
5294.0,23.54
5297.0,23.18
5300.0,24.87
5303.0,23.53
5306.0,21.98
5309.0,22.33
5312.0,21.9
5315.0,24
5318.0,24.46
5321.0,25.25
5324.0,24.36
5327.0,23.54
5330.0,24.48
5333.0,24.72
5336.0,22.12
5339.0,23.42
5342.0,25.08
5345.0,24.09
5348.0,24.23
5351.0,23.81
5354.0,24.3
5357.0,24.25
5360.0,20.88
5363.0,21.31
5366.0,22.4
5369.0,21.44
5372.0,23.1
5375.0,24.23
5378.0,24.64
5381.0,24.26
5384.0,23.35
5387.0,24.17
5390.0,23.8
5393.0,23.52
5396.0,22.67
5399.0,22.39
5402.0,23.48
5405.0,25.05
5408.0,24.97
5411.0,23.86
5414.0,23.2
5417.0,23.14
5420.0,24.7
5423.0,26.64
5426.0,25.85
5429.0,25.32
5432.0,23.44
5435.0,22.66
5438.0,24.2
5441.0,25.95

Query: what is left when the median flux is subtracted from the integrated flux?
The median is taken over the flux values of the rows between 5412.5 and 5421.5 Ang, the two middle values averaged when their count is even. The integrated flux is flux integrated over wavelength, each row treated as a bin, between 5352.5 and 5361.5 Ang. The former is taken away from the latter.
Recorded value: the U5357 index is 185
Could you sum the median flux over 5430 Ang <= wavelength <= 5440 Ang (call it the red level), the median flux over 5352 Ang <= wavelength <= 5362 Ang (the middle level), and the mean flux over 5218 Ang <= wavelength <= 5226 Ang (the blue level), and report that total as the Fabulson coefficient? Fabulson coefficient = 71.3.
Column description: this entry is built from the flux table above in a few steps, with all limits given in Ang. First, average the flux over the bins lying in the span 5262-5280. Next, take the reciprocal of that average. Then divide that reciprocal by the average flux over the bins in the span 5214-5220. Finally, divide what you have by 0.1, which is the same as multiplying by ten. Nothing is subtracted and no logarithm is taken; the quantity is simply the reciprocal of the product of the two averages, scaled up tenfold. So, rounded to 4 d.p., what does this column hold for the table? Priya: 0.0180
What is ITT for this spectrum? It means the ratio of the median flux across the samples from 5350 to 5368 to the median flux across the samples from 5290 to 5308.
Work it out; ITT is 0.98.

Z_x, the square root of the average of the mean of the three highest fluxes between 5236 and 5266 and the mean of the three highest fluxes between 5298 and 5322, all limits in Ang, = 5.02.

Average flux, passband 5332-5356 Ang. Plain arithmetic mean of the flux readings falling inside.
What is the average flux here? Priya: 24.0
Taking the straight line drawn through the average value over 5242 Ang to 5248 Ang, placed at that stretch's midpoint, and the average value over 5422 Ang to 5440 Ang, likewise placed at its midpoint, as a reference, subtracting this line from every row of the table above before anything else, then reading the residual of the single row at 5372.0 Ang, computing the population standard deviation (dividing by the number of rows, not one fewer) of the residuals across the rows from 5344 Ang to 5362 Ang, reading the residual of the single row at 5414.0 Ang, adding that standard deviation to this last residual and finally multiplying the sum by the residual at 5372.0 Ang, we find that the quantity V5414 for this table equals 0.1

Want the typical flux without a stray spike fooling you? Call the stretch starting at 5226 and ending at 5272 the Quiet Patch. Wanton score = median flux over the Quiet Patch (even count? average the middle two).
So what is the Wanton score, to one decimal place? 21.9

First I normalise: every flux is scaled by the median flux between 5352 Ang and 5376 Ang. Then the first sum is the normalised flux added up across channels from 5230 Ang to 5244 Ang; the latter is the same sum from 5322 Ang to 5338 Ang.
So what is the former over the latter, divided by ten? 0.090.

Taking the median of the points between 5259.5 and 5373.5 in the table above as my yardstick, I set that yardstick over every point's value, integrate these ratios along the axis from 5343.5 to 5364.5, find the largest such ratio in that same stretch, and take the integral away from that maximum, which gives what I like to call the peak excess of -20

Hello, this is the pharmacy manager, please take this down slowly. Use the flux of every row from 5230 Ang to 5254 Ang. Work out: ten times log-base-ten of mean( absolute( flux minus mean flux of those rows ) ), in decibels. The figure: 2.77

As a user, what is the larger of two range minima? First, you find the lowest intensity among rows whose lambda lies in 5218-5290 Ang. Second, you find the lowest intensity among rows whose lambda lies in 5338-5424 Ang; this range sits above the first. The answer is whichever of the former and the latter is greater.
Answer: 20.9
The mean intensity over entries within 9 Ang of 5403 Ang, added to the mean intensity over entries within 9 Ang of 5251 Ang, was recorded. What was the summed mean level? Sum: 47.3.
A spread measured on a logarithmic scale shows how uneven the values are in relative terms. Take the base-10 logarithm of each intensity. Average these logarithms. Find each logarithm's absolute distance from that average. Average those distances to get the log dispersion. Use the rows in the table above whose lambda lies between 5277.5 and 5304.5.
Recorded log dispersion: 0.015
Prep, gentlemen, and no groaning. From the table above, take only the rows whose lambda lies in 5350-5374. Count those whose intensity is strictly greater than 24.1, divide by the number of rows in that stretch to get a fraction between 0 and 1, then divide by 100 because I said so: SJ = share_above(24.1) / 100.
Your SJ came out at 0.0025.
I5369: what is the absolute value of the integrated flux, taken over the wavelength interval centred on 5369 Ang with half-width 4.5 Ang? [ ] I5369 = 201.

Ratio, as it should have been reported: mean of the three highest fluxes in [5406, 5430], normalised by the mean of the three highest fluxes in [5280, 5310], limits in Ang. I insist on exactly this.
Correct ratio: 1.05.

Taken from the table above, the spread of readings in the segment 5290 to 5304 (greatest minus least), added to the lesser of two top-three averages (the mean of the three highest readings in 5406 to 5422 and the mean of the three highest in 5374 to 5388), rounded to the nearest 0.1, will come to 26.1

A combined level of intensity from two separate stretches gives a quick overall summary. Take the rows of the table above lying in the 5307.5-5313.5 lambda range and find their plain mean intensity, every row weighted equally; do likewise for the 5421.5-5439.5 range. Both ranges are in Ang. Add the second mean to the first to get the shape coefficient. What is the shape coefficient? 46.8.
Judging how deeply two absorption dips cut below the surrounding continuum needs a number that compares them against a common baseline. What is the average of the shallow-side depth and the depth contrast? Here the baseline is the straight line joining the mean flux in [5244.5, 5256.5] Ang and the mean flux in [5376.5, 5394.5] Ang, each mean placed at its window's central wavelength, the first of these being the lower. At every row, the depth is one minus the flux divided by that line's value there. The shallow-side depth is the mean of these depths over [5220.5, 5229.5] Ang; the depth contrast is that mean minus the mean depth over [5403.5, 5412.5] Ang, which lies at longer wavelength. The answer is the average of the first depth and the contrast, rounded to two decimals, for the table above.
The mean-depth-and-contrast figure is 0.11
